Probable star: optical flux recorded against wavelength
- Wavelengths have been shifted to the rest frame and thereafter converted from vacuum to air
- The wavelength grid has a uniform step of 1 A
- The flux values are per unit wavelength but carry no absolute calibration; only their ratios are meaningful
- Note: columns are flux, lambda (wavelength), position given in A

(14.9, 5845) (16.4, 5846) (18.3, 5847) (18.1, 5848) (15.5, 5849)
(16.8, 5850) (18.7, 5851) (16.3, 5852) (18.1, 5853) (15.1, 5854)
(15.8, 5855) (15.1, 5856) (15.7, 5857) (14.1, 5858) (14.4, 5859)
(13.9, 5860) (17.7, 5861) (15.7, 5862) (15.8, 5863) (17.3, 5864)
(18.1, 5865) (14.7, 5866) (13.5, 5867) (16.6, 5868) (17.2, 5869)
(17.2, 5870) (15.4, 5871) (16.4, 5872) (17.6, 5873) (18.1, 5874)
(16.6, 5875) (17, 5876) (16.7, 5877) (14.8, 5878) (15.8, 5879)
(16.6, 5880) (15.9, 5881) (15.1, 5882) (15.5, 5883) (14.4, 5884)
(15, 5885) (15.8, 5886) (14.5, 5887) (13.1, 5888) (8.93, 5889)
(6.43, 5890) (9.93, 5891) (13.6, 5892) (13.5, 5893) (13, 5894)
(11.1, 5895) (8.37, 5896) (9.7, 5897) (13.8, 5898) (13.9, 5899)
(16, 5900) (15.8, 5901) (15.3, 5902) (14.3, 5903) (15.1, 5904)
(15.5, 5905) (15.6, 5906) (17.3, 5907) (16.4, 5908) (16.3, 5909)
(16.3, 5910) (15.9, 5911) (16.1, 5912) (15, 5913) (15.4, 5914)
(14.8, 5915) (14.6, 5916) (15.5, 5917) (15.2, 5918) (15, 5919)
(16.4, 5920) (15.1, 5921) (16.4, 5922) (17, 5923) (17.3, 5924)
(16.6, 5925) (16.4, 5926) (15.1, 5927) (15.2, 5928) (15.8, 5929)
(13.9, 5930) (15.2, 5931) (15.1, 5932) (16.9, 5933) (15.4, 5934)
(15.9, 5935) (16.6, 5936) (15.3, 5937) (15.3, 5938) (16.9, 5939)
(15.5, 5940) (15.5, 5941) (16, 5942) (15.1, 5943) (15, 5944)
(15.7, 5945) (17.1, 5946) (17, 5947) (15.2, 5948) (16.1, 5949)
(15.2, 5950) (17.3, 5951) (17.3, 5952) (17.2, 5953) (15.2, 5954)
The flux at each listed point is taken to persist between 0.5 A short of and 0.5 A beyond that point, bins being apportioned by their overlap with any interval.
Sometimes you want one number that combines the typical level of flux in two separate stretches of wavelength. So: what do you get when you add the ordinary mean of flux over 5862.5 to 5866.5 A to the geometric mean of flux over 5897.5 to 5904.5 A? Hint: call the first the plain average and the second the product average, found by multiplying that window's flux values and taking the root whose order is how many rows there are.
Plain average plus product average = 31.3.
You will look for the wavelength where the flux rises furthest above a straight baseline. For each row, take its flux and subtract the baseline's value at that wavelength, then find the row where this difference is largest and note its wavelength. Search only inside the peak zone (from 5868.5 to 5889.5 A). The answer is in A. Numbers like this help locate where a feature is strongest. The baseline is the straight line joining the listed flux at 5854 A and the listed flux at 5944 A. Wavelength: 5874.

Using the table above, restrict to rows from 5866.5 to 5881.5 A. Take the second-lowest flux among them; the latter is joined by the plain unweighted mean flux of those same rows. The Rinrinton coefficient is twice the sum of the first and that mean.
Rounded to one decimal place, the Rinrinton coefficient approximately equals 62.3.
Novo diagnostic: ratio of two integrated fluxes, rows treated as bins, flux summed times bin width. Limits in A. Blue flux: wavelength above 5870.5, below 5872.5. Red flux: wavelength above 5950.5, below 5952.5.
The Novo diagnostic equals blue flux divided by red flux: 0.92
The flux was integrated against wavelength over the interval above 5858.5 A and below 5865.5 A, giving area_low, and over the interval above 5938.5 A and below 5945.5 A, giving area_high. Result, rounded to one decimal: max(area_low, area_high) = 112.9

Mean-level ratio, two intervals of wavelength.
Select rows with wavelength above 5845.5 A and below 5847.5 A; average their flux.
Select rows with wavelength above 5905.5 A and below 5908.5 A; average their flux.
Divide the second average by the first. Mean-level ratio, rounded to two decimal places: 0.95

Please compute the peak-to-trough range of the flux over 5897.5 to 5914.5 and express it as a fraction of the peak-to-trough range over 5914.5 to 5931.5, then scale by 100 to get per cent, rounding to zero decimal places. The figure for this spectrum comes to 103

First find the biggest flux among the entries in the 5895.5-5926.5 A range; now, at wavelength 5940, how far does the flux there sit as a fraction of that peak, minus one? -0.10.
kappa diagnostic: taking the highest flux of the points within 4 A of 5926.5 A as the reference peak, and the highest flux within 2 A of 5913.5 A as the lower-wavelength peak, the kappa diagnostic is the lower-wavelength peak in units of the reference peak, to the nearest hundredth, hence 0.93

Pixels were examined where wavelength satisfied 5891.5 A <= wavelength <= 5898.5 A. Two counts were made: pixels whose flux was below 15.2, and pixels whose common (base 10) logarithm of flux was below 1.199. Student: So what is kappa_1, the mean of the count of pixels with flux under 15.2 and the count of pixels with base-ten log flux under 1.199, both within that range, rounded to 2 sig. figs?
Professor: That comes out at 7.0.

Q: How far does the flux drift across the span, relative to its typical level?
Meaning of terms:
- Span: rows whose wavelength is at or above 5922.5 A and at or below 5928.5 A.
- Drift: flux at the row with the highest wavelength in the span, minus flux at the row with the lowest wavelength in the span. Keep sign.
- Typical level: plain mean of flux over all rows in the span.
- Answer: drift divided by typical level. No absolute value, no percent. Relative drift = -0.11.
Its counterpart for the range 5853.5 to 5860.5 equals -0.08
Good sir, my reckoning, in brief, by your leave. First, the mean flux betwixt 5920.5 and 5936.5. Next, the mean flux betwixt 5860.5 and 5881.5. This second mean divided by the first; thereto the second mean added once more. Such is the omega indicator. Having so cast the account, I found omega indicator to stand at 17.4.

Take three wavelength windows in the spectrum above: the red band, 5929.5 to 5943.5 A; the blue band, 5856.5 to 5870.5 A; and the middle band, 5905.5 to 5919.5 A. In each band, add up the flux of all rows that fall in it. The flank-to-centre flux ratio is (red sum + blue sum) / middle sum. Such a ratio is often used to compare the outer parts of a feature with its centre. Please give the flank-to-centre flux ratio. 2.01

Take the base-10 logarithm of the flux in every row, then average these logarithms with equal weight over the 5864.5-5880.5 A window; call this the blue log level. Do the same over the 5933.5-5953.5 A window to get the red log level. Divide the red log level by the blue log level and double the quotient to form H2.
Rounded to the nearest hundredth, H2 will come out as 1.99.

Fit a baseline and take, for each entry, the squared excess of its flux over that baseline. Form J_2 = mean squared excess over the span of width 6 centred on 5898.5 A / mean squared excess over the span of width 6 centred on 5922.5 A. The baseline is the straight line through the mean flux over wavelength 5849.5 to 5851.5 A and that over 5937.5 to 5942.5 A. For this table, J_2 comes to 40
